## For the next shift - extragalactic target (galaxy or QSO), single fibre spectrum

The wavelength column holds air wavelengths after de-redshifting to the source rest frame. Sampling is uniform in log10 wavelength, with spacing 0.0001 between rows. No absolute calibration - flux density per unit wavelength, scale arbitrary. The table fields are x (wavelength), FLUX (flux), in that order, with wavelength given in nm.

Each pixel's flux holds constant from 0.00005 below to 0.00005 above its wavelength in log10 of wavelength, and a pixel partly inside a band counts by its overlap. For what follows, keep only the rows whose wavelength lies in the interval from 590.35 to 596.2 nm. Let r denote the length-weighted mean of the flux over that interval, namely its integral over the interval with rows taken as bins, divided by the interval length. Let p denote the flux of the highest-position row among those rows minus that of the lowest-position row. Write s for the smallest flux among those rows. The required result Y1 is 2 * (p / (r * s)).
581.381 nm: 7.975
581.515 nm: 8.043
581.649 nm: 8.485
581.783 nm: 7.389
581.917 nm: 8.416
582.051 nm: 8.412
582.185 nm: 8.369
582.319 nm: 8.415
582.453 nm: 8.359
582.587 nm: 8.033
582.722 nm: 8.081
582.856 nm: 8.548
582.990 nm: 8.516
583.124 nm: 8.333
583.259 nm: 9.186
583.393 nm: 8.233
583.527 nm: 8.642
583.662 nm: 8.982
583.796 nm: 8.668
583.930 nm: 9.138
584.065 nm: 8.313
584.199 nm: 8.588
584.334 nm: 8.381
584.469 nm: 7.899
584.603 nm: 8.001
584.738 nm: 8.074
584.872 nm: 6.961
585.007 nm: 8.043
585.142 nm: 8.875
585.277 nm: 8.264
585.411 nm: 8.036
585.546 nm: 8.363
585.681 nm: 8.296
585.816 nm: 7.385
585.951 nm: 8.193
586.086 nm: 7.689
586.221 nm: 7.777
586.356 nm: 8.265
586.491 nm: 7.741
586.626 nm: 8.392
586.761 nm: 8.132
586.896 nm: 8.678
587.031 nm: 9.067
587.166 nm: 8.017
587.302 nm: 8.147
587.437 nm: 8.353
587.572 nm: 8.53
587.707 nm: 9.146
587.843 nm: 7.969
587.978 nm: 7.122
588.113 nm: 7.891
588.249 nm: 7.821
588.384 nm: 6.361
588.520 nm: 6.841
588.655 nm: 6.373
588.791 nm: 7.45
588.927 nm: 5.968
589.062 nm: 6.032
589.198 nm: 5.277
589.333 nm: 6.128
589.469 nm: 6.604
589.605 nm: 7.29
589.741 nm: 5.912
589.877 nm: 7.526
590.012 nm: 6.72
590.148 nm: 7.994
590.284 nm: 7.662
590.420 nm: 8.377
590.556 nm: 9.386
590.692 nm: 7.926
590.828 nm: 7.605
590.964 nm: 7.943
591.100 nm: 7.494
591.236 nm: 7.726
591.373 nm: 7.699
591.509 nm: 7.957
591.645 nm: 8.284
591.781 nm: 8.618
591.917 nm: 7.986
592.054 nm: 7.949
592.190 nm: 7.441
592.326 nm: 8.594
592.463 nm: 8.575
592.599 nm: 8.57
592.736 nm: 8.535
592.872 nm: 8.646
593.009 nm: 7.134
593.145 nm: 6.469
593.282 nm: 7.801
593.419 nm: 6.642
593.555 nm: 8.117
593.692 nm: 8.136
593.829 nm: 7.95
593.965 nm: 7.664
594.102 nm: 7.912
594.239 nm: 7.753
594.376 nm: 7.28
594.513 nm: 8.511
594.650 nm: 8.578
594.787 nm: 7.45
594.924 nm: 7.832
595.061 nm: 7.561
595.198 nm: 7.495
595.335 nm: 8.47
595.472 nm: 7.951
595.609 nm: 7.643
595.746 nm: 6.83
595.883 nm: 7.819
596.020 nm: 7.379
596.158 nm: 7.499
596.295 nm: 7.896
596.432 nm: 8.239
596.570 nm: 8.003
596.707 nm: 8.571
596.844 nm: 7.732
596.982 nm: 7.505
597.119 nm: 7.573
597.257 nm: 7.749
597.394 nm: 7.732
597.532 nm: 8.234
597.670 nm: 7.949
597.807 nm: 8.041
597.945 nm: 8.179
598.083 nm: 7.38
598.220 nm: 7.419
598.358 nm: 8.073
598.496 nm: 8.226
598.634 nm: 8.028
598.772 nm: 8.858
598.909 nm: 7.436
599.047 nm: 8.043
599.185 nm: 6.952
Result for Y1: -0.034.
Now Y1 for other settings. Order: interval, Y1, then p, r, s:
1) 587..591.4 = -0.070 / -1.37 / 7.4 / 5.277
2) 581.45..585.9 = -0.023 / -0.66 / 8.3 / 6.961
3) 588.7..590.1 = -0.043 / -0.73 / 6.5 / 5.277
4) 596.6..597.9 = -0.018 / -0.53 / 7.9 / 7.505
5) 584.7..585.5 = -0.001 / -0.04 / 8.1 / 6.961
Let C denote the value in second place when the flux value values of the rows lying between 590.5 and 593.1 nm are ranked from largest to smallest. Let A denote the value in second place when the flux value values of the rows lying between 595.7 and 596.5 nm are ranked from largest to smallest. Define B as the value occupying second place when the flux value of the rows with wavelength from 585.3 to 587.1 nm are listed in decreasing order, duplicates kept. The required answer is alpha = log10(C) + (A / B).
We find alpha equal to 1.85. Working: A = 7.896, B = 8.678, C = 8.646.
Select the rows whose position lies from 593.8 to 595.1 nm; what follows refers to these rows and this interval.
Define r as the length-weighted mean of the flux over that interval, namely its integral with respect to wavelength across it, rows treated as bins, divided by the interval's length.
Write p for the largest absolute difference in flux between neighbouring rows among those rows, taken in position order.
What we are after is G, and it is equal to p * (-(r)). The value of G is -9.7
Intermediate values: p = 1.23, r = 7.85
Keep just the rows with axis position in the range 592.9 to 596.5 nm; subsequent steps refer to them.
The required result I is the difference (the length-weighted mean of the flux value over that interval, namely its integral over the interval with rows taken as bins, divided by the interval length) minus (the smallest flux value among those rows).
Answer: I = 1.2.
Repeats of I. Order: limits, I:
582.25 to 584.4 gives 0.5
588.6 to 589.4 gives 0.9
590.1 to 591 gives 0.5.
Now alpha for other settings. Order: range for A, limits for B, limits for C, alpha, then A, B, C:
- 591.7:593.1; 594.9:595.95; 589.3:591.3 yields 2.01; 8.618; 7.951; 8.377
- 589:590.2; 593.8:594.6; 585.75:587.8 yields 1.90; 7.526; 7.95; 9.067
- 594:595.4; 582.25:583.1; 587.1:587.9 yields 1.93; 8.511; 8.516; 8.53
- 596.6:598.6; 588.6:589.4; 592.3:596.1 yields 2.23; 8.234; 6.373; 8.594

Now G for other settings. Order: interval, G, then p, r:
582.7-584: -8.2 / 0.95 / 8.65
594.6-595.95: -8.7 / 1.13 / 7.75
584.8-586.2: -8.7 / 1.08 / 8.00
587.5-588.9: -11.0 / 1.46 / 7.51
